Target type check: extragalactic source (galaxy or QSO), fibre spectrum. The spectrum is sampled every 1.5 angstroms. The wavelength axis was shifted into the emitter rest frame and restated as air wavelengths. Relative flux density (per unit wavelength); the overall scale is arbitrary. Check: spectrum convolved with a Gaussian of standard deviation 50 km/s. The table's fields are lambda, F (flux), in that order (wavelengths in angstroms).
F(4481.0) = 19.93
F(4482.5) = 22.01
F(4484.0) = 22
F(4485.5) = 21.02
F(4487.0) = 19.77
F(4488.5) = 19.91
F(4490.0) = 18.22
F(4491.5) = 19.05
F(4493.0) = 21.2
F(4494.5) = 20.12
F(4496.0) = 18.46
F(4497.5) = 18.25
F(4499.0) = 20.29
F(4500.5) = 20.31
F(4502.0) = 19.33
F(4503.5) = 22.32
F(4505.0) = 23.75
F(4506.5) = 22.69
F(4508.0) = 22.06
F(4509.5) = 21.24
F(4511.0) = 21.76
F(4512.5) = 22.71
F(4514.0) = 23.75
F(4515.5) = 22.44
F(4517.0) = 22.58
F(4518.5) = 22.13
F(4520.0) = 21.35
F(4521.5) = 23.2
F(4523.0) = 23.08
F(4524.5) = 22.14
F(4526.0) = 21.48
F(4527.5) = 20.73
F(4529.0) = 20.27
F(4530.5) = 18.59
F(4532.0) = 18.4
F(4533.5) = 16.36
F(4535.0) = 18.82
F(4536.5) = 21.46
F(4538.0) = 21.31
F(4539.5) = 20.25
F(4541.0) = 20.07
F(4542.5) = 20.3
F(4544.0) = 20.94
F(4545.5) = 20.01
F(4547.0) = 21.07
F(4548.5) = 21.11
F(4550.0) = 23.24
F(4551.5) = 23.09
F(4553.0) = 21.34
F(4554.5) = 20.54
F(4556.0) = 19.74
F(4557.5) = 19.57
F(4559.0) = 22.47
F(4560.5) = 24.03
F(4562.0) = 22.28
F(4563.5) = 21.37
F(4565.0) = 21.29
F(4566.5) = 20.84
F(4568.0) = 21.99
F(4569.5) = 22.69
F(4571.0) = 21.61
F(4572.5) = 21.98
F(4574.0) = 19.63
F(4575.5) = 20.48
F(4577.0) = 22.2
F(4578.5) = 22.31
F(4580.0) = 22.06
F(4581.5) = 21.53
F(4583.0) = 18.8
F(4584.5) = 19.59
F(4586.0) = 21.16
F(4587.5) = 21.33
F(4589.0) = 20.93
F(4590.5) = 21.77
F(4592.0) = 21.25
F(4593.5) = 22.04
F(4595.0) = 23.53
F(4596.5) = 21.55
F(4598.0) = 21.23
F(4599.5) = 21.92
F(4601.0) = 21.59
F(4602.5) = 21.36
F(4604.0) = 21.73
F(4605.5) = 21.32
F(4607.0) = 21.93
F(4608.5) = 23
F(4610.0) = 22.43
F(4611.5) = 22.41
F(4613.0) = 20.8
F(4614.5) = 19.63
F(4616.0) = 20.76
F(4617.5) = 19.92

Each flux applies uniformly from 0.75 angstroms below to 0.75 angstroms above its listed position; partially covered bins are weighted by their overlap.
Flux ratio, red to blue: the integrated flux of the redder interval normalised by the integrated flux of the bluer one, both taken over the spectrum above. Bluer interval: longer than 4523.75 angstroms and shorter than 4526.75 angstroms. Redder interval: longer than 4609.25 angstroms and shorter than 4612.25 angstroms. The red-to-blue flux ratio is 1.03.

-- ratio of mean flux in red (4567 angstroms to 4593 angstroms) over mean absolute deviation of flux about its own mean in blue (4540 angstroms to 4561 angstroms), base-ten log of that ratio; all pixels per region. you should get 1.27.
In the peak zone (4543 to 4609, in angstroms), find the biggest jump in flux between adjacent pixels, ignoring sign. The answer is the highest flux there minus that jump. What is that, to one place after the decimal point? 21.1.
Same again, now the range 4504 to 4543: 21.1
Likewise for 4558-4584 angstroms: 21.3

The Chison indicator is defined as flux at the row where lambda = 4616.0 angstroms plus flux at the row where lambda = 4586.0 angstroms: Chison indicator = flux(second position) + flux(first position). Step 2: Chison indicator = 41.9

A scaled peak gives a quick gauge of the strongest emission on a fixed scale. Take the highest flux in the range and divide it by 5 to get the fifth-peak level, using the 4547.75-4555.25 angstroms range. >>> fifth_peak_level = 4.65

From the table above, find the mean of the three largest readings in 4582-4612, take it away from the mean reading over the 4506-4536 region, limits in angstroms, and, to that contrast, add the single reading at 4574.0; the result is 17.9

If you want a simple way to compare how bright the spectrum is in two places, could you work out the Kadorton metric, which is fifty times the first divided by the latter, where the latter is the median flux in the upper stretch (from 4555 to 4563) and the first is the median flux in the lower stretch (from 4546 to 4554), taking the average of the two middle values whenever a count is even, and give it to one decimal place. 47.9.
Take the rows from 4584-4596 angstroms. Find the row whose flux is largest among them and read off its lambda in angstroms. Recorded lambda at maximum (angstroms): 4595.0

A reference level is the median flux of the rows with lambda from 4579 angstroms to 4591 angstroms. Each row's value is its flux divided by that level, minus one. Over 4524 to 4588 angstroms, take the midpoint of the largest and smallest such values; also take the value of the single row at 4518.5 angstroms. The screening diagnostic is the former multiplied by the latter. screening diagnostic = -0.0021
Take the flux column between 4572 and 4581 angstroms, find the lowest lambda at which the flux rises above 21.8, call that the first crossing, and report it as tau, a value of 4572.5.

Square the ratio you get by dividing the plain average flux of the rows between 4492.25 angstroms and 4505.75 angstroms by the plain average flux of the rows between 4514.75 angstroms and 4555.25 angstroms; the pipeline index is 0.950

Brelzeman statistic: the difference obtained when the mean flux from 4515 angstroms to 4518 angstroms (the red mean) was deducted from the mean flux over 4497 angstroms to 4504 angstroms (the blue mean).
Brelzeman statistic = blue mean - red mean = -2.4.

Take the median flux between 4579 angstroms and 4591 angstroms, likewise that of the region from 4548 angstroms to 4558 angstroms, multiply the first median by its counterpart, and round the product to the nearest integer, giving 448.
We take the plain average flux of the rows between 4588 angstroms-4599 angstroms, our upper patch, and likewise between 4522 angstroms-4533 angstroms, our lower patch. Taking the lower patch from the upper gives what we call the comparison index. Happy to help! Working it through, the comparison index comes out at 1.1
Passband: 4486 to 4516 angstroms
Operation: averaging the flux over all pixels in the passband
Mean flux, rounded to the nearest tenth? 20.9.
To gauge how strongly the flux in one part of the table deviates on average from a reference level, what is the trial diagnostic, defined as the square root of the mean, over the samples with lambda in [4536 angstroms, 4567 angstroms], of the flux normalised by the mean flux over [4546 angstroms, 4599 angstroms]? 0.995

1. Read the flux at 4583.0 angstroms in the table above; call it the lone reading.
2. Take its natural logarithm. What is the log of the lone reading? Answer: 2.93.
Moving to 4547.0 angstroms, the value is 3.05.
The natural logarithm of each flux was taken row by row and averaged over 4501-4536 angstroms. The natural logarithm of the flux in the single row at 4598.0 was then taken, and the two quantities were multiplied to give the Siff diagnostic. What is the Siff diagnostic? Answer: 9.3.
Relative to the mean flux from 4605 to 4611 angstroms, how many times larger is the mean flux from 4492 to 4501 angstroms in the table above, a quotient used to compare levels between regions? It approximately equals 0.89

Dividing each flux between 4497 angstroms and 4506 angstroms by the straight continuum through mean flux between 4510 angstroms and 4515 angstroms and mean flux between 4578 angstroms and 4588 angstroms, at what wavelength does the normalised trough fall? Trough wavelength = 4497.5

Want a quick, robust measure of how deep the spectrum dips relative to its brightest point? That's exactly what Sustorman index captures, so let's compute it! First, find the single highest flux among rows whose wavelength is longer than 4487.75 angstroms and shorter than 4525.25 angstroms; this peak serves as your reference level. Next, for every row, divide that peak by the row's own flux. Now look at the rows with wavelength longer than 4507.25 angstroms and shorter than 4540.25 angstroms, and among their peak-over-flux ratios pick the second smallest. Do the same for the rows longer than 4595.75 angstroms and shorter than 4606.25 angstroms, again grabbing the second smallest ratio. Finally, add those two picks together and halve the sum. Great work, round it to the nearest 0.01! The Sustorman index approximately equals 1.06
